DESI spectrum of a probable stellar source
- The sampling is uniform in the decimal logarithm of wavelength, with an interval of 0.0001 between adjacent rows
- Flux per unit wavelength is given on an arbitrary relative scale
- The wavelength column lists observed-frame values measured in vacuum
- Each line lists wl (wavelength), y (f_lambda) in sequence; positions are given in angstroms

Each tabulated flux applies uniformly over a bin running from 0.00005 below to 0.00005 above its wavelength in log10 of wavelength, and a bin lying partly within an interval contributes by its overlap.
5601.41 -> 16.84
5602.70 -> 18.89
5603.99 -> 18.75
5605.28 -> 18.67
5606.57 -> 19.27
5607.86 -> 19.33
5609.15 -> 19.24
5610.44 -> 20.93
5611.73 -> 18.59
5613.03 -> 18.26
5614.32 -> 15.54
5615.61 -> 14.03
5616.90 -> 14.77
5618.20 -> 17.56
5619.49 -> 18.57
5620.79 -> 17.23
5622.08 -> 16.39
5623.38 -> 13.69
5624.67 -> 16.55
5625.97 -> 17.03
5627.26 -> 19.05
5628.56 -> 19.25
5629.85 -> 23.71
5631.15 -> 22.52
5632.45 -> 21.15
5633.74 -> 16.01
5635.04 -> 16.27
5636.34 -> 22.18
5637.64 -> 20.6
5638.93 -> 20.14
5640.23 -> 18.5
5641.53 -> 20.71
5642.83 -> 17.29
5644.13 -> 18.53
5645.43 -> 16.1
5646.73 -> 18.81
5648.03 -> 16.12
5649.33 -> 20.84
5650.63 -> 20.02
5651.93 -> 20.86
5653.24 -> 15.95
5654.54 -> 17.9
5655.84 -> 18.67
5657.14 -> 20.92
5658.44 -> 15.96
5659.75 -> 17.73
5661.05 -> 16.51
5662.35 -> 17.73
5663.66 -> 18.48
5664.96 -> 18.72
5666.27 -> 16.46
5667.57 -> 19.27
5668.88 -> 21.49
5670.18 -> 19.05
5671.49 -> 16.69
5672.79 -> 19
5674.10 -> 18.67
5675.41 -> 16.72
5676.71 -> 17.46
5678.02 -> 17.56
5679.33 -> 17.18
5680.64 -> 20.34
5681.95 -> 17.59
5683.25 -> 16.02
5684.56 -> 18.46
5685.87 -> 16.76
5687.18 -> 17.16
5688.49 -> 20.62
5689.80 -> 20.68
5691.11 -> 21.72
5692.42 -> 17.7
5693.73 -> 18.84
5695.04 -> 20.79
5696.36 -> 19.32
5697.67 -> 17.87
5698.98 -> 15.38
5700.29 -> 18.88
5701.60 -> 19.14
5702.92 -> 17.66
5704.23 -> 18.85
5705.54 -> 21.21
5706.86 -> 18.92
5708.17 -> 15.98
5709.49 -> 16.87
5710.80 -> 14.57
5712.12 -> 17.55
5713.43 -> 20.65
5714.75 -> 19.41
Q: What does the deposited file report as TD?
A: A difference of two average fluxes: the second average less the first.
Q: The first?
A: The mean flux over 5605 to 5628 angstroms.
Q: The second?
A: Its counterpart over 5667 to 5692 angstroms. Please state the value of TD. 1.1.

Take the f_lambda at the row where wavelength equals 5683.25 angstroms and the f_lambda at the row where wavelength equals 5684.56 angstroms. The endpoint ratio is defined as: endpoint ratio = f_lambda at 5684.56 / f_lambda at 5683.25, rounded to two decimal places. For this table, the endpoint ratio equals 1.15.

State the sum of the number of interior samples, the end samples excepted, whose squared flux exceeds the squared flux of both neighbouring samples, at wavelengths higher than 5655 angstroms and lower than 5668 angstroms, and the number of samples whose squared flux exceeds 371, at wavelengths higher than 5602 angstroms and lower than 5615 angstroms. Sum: 6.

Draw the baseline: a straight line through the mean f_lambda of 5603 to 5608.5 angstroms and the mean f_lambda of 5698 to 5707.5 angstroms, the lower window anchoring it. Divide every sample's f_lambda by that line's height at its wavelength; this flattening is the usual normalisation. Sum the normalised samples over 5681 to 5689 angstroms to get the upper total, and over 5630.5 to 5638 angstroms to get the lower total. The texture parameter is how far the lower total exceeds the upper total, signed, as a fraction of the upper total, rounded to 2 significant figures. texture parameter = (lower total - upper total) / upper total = 0.10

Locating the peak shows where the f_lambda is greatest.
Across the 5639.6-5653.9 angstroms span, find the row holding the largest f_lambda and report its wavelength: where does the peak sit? 5651.93 angstroms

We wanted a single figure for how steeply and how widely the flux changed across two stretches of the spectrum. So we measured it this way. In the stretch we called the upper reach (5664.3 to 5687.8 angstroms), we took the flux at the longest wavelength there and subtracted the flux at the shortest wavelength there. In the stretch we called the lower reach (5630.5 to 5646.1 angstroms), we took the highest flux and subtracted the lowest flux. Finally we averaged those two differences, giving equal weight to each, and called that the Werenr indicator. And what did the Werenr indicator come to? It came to 2.5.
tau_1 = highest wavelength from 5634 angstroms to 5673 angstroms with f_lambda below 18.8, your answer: 5671.49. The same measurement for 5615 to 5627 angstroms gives 5625.97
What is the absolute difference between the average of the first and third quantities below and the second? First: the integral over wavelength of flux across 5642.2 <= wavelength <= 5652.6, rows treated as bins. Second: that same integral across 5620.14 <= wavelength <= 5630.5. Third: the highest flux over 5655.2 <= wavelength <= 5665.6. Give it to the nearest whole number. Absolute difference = 78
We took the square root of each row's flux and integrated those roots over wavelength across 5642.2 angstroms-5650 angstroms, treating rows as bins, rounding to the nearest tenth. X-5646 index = 33.0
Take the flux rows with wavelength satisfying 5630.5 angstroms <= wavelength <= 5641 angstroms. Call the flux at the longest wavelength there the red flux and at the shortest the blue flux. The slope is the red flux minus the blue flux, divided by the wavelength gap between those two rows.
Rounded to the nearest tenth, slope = -0.4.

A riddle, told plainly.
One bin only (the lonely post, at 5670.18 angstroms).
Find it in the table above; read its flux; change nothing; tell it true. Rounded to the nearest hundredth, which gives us 19.05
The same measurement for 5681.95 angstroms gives 17.59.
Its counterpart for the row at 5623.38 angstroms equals 13.69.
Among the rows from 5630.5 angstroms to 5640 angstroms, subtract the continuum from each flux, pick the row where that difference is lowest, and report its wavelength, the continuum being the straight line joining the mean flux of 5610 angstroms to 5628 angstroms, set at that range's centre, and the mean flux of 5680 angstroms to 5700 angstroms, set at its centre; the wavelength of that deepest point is 5633.74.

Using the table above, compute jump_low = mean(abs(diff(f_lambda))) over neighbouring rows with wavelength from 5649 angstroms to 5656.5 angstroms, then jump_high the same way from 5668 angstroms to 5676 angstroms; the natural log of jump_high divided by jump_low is 0.01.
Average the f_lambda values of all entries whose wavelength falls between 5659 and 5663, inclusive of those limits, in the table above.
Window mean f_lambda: 17.3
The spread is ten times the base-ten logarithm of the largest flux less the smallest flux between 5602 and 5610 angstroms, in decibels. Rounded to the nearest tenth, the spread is -1.8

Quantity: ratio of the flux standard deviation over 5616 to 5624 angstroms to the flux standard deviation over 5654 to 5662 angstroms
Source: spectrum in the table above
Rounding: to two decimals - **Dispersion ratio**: 1.04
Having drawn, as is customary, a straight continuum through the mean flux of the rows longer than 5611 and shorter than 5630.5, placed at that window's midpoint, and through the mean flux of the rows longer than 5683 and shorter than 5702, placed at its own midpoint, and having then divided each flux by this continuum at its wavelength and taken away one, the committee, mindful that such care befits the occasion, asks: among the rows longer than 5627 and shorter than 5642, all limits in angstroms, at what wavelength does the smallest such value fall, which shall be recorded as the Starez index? 5633.74 angstroms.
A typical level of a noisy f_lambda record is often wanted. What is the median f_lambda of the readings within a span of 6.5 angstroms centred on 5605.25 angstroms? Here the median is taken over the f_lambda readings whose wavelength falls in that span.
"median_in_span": 18.9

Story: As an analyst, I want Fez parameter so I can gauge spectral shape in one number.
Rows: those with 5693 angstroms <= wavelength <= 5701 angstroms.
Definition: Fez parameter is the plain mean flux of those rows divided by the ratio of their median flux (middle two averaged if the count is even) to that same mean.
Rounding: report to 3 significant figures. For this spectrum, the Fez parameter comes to 18.2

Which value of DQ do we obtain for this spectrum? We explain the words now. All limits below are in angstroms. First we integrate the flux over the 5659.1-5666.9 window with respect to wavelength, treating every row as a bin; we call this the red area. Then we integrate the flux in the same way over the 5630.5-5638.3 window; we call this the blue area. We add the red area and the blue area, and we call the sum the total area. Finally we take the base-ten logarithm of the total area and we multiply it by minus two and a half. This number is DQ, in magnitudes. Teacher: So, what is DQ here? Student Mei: -6.16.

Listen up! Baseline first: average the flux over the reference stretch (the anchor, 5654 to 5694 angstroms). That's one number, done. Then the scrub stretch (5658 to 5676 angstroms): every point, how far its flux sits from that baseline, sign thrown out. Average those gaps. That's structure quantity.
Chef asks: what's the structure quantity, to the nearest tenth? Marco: 1.2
